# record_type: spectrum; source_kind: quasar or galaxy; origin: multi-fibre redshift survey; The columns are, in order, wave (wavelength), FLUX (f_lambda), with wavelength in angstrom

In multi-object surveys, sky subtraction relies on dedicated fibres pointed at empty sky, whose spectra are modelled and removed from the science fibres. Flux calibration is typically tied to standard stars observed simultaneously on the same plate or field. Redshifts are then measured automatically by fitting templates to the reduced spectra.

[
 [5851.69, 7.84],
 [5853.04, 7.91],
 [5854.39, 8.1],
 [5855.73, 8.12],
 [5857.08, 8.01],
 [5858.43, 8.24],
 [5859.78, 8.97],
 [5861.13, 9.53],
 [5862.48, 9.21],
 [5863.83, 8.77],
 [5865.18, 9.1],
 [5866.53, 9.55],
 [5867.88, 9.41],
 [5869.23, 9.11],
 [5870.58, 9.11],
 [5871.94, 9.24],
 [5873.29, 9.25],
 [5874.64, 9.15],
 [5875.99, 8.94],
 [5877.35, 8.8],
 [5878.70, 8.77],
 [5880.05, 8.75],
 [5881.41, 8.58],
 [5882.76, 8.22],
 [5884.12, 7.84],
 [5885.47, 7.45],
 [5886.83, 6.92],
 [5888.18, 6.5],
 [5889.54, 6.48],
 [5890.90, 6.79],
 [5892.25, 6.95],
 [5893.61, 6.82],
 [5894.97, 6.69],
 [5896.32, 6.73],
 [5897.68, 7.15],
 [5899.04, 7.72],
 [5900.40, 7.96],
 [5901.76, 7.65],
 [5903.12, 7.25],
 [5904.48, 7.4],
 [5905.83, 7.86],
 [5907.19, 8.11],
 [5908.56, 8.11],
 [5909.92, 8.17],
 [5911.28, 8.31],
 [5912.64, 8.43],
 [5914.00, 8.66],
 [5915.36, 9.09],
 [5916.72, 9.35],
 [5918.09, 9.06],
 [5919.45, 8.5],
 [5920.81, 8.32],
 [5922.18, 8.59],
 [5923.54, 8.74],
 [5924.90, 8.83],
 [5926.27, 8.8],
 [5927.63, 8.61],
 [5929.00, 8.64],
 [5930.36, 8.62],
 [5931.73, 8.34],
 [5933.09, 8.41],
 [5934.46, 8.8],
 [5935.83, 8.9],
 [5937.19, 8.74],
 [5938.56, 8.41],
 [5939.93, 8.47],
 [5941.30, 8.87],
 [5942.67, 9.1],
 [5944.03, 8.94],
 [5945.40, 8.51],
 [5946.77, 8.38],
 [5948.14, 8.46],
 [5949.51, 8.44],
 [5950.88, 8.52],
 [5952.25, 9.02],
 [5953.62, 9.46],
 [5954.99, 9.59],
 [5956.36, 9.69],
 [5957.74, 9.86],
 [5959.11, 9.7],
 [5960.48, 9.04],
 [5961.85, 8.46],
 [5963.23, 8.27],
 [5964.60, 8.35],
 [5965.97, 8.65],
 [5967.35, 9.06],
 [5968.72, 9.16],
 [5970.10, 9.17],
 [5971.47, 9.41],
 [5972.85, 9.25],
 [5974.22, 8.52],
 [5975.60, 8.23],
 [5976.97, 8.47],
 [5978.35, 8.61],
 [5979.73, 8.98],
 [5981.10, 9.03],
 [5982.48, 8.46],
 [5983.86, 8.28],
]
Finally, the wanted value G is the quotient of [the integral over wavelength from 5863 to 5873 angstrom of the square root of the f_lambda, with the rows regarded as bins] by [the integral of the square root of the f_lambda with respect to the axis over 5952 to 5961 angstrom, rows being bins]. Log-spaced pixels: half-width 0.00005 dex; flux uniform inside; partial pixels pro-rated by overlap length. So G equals 1.092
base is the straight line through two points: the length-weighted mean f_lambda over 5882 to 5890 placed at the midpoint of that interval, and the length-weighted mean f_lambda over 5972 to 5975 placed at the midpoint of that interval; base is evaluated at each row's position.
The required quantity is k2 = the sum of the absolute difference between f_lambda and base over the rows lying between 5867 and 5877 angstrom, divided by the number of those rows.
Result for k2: 2.16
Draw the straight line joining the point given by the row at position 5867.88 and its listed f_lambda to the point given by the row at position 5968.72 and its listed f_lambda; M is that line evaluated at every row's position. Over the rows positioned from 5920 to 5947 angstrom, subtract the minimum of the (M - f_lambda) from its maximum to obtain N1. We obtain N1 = 0.8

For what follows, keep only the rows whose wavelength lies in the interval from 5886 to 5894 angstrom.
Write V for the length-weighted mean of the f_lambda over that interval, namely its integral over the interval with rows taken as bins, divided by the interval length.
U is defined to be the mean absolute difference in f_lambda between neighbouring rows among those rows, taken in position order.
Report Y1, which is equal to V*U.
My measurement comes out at 1.4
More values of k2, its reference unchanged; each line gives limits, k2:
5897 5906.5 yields 0.26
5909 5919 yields 0.94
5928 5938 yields 0.50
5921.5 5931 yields 0.68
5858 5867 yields 2.22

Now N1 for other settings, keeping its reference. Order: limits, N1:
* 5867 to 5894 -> 2.9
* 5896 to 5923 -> 2.7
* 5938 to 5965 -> 1.6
